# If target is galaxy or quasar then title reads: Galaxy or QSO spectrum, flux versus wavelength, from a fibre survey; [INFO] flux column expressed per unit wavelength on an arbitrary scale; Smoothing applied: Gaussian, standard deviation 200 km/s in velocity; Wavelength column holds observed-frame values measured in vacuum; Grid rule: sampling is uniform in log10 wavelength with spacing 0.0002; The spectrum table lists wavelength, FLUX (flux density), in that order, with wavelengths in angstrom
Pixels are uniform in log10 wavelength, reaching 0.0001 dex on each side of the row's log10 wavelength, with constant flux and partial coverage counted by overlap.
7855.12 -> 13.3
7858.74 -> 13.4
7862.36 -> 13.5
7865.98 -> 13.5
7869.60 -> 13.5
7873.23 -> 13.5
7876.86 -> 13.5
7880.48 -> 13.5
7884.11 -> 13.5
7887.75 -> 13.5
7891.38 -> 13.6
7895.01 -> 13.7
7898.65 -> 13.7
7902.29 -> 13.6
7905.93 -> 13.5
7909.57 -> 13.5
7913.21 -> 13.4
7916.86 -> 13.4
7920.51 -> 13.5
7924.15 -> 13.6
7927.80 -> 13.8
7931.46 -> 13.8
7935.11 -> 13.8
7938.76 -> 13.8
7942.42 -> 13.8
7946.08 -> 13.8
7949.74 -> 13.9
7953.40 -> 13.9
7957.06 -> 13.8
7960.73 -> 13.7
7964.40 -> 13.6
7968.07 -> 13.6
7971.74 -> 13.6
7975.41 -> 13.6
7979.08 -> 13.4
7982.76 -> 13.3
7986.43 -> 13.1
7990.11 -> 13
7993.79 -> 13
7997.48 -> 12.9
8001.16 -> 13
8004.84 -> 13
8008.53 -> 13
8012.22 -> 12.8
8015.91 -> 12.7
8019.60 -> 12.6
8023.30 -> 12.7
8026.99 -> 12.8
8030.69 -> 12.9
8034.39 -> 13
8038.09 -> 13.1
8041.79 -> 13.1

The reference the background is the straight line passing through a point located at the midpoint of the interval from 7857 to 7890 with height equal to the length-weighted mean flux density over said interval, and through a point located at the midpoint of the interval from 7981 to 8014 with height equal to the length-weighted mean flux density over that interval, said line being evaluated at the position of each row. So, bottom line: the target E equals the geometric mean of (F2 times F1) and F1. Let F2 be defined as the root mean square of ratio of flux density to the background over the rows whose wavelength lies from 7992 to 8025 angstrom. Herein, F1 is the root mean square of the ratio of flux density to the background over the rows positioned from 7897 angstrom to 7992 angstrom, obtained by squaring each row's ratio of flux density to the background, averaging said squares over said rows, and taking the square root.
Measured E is 1.02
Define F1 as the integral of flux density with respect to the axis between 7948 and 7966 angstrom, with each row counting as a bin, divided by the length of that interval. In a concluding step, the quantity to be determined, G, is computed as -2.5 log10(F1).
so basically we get -2.85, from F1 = 13.8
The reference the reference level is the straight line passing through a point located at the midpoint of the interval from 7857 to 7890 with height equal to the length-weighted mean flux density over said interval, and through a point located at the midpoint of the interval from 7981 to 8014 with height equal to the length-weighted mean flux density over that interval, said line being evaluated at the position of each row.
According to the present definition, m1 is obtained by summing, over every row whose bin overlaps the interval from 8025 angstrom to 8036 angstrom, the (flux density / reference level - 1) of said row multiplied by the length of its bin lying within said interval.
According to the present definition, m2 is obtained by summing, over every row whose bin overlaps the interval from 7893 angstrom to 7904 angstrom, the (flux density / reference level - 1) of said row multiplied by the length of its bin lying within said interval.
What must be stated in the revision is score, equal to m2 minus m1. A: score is 0.21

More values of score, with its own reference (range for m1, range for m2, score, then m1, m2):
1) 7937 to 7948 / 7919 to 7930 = -0.19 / 0.48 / 0.29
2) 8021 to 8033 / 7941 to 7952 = 0.61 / -0.09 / 0.52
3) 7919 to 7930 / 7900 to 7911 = -0.15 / 0.29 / 0.14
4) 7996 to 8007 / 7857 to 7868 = -0.03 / -0.02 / -0.05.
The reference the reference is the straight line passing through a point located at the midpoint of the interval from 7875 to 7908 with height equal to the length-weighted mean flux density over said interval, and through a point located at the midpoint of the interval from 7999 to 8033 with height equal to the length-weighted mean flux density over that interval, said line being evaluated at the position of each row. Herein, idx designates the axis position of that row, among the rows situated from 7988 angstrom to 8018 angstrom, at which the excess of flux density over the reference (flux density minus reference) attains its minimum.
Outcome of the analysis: 8015.91 angstrom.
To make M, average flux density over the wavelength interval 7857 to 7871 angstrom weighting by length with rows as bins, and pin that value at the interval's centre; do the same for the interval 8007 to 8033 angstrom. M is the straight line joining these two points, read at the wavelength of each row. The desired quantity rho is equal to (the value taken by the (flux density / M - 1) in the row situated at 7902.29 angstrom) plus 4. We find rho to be 4.02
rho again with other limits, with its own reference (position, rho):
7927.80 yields 4.05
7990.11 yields 4.01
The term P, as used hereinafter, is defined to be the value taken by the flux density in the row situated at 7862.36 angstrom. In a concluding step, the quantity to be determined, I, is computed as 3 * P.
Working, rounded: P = 13.5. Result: 40.5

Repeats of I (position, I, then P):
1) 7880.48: 40.5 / 13.5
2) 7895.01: 41.1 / 13.7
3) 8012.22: 38.4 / 12.8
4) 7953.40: 41.7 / 13.9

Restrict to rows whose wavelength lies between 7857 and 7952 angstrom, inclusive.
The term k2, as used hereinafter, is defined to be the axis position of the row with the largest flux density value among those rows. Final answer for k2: 7949.74 angstrom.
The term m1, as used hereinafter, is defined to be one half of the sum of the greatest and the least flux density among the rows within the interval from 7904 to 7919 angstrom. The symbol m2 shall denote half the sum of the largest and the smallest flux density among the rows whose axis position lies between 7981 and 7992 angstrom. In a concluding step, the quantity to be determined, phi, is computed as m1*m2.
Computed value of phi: 177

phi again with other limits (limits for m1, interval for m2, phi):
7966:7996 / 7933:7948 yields 184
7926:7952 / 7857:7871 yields 186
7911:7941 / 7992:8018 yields 175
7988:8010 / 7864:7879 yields 175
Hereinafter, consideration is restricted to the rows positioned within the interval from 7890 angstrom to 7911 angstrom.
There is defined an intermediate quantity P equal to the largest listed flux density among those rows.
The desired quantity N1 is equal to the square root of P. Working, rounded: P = 13.7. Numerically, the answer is 3.70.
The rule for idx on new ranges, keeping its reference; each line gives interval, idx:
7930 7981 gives 7979.08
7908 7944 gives 7913.21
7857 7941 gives 7858.74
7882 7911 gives 7884.11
